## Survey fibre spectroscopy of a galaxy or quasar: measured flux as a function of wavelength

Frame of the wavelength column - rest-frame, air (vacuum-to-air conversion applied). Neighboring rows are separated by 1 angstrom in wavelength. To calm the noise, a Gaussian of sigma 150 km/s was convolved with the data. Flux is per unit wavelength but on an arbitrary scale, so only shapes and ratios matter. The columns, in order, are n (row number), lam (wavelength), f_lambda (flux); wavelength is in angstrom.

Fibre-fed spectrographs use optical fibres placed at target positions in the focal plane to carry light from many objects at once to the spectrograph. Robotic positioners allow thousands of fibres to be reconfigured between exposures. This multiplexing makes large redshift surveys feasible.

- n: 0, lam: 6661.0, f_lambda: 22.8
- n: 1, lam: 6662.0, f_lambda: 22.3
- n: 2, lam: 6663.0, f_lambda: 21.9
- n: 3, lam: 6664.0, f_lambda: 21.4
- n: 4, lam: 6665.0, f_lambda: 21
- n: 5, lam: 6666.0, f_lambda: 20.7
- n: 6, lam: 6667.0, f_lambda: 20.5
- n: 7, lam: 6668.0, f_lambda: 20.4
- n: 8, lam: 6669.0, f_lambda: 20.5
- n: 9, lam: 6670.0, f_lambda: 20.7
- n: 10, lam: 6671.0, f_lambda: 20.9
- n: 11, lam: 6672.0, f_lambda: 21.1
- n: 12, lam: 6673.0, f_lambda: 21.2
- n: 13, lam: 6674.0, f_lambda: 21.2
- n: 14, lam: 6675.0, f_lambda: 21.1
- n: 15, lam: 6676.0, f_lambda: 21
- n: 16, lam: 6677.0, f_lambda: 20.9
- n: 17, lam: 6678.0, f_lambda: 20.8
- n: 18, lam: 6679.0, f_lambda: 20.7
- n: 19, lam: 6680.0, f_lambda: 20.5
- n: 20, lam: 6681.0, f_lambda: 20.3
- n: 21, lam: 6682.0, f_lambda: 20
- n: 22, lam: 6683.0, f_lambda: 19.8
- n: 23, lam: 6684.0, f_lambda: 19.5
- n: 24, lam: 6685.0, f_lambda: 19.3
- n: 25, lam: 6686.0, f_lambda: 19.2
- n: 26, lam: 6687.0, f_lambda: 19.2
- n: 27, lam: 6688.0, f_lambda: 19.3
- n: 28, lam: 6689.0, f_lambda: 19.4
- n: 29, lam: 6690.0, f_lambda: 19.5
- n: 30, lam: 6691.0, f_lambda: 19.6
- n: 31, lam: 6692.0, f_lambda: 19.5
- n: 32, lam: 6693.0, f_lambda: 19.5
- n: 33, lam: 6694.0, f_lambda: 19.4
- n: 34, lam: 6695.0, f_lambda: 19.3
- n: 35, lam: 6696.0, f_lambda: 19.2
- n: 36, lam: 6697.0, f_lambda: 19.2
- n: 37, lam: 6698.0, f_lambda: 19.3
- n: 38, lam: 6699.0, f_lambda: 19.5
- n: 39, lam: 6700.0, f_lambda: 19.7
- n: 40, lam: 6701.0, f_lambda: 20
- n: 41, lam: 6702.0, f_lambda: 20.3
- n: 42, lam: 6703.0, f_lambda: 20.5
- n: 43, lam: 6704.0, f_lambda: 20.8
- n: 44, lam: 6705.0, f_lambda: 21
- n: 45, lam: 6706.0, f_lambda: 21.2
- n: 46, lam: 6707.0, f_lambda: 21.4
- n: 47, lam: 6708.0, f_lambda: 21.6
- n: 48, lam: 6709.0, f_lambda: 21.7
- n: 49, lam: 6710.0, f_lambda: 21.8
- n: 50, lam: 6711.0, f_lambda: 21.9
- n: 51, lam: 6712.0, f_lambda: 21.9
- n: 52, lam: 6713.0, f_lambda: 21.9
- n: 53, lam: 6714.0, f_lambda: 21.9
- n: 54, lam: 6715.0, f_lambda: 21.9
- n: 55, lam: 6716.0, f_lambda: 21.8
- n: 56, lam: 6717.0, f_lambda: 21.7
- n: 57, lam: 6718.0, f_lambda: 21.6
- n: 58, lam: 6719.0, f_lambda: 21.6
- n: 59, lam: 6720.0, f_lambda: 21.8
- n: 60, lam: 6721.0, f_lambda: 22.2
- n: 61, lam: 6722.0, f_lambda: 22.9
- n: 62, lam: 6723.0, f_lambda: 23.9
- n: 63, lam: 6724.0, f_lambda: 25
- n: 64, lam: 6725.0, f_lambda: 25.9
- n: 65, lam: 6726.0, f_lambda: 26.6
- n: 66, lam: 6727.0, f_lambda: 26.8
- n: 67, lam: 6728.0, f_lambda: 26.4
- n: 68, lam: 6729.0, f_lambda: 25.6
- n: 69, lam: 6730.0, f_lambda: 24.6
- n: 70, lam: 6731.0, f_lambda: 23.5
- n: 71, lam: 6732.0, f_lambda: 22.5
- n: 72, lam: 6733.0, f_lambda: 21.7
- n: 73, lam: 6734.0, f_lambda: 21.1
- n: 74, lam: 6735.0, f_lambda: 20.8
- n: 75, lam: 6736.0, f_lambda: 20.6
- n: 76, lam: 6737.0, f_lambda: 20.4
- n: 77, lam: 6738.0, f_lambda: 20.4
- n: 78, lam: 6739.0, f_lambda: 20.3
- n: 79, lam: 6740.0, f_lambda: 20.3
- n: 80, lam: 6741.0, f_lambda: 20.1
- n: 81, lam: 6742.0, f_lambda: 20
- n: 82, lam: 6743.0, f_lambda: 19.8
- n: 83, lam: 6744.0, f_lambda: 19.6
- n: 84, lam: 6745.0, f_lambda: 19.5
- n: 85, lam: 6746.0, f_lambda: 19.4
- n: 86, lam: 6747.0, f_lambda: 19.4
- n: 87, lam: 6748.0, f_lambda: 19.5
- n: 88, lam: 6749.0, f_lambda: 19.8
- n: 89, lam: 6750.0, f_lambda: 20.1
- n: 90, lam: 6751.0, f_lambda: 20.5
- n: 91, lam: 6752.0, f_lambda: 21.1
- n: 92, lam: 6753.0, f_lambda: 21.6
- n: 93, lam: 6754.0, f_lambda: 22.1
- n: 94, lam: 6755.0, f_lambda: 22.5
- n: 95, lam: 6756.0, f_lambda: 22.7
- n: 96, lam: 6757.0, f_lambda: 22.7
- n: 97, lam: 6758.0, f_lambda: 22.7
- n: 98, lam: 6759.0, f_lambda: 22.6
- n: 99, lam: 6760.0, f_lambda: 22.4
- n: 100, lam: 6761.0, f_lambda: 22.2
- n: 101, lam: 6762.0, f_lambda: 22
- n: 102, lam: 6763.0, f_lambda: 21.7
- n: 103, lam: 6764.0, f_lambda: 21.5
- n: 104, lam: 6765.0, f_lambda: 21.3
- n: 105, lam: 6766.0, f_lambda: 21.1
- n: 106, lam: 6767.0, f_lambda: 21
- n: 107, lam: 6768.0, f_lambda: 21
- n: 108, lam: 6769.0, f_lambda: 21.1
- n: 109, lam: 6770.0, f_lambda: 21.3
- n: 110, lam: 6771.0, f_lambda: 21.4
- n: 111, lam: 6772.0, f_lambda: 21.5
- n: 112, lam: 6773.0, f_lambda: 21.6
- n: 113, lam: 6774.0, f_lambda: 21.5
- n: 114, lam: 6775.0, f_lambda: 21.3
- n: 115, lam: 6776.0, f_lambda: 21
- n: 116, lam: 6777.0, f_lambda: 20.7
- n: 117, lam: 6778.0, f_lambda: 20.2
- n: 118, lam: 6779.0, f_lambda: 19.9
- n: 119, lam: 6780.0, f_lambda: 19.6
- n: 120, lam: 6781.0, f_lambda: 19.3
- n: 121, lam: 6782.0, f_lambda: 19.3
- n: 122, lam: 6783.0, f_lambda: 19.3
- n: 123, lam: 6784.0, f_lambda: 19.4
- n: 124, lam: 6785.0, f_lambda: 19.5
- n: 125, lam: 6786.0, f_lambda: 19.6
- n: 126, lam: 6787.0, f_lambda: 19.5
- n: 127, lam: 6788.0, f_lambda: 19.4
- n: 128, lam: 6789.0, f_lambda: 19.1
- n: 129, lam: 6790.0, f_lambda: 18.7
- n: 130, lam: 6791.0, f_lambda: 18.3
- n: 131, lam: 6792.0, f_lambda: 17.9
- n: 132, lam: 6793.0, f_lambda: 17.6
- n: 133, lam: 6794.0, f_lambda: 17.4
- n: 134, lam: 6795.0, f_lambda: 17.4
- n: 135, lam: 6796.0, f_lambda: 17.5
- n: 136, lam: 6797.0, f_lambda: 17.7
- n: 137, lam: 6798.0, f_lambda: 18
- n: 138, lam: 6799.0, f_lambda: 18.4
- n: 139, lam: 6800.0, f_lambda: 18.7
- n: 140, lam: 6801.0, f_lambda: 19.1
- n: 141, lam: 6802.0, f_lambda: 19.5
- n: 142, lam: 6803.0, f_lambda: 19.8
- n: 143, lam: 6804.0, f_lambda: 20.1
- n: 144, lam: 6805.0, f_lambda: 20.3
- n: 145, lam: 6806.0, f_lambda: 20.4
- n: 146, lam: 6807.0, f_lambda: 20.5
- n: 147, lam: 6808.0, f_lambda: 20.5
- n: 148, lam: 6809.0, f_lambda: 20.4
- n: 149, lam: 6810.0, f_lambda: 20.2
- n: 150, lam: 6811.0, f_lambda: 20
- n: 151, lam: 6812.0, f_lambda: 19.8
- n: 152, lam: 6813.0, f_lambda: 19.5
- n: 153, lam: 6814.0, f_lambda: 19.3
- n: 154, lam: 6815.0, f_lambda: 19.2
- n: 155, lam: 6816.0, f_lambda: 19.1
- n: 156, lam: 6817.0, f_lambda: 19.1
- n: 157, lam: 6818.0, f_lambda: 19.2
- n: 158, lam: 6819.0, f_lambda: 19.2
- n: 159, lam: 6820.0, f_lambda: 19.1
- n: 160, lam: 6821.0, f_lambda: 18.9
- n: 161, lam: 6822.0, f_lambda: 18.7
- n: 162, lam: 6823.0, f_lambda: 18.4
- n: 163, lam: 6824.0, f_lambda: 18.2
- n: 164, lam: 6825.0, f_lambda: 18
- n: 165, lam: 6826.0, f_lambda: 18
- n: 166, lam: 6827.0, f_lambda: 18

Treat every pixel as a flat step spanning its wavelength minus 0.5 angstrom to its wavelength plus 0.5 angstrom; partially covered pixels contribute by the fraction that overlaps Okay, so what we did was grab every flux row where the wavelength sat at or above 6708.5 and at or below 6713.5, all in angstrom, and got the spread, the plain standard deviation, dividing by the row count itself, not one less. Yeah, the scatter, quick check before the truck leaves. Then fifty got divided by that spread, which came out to 625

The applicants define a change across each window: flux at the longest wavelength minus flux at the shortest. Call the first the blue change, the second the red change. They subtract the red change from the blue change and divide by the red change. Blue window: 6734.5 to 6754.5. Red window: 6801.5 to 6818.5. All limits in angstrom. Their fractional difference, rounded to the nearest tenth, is -5.3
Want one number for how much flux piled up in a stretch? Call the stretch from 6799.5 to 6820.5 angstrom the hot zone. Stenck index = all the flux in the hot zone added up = 413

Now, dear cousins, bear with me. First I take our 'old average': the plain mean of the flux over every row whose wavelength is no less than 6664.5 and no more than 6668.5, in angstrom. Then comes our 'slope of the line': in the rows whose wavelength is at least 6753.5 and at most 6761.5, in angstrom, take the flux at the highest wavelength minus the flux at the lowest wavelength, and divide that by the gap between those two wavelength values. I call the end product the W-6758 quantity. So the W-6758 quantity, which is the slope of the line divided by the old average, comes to 0.0007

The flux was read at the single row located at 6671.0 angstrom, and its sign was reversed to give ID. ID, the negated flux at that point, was -20.9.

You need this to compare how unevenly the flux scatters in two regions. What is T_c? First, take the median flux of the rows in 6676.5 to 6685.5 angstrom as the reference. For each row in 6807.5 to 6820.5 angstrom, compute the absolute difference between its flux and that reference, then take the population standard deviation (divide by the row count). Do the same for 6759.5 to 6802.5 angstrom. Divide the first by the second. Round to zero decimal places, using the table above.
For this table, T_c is 1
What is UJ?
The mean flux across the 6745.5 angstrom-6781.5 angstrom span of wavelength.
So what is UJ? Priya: 21.1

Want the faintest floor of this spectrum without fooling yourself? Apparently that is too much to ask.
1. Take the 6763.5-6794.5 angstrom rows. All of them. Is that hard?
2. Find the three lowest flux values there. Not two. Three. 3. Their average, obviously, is 17.6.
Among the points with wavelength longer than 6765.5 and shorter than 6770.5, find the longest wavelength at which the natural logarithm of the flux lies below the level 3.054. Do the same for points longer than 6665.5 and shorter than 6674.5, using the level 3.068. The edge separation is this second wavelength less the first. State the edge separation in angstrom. -95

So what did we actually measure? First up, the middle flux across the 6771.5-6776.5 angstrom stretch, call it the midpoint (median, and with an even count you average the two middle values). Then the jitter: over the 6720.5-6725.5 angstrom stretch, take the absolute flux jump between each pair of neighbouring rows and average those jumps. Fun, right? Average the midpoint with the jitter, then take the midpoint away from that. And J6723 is -10.3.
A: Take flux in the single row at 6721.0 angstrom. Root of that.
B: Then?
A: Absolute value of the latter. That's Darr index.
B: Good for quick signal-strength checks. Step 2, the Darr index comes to 4.71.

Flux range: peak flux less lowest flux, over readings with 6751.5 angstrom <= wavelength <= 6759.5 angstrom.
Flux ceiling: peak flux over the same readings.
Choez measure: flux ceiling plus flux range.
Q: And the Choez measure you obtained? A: 24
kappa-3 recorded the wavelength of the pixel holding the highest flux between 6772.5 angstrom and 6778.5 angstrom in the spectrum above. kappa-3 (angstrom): 6773.0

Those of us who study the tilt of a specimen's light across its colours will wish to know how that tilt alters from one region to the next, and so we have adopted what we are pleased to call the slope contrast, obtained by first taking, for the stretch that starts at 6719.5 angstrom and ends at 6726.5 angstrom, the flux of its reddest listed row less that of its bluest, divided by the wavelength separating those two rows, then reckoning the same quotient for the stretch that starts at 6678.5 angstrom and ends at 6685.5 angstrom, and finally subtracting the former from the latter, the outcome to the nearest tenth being -1.0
